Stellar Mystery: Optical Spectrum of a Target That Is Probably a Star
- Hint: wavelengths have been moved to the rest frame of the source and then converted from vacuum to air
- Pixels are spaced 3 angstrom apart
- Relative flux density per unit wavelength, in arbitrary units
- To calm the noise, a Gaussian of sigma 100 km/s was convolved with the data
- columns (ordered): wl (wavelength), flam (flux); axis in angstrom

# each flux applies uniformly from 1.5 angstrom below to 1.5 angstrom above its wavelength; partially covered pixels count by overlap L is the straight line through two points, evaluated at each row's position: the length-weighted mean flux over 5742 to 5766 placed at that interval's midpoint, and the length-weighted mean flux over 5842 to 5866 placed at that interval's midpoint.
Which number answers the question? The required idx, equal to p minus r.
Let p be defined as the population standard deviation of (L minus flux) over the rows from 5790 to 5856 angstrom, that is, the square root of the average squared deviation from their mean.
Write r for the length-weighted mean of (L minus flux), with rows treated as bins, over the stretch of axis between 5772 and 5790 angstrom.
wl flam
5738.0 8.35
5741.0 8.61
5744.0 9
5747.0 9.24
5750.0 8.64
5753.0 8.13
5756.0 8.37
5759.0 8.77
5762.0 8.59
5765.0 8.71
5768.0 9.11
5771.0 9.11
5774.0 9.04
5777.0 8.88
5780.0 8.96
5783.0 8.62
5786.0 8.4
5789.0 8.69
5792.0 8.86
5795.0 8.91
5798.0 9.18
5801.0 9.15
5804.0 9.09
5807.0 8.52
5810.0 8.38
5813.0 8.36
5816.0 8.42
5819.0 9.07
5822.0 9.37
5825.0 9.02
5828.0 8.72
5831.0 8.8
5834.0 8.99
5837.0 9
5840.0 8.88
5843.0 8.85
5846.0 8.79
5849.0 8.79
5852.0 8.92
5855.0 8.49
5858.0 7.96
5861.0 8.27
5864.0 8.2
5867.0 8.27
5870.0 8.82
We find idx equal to 0.41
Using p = 0.27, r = -0.14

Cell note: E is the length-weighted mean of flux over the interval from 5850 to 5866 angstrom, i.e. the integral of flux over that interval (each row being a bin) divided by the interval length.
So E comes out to 8.4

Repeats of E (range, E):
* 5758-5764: 8.7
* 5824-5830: 8.9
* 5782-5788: 8.5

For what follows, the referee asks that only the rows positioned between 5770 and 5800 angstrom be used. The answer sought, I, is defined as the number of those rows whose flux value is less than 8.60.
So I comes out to 1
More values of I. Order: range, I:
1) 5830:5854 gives 0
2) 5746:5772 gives 3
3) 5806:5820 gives 4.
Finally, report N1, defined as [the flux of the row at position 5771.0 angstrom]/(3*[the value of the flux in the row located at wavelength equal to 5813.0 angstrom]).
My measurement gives 0.363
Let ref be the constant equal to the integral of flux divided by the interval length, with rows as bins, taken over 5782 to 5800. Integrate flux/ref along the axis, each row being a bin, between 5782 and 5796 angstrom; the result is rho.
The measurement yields 13.8 angstrom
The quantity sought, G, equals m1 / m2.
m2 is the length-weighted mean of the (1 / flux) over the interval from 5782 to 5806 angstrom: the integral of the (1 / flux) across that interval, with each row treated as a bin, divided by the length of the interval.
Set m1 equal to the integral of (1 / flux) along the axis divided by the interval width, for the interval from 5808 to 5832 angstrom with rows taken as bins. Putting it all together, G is 1.01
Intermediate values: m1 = 0.114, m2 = 0.1130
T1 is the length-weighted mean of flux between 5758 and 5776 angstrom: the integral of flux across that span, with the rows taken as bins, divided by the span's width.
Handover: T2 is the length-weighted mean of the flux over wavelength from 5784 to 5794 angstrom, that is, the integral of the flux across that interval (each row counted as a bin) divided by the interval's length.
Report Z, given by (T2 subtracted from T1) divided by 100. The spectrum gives 0.0023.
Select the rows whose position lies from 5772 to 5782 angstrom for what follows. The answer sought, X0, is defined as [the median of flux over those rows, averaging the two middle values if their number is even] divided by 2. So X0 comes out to 4.48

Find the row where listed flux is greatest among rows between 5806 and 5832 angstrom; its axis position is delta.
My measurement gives 5822.0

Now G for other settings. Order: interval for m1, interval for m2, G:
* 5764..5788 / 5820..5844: 1.01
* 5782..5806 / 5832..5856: 1.00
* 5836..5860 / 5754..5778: 1.01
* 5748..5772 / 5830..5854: 1.02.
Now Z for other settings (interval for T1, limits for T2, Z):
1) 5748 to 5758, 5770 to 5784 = -0.0048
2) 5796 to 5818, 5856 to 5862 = 0.0061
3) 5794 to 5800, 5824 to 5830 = 0.0021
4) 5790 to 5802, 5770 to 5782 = 0.0003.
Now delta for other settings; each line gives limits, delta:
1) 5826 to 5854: 5837.0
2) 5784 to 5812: 5798.0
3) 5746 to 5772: 5747.0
